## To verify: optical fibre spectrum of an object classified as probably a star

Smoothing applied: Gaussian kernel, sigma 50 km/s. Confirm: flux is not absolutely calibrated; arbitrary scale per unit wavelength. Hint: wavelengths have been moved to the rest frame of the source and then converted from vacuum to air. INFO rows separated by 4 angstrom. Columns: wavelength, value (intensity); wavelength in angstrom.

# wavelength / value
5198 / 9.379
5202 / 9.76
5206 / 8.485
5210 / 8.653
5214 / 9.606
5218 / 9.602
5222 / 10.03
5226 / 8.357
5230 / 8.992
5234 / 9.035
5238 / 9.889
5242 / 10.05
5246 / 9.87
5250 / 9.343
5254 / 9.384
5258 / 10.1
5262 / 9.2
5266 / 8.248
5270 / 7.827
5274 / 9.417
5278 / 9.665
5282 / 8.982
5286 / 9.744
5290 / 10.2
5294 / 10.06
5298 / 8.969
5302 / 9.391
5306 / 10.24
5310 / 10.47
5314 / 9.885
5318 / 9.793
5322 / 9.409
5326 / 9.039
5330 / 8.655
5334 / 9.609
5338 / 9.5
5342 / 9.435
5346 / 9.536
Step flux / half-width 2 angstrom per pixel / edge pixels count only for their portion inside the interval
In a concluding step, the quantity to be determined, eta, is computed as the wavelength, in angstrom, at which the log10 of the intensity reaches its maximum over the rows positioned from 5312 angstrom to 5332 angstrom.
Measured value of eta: 5314 angstrom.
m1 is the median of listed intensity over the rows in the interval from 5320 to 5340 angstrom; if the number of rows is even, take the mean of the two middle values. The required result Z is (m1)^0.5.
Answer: 3.07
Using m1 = 9.4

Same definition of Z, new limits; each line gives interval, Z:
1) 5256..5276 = 3.03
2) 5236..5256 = 3.14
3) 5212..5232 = 3.10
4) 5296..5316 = 3.14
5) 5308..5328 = 3.13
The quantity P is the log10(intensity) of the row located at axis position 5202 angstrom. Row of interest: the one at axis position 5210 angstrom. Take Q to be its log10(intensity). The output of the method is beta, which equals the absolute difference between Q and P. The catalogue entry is 0.052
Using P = 0.99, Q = 0.94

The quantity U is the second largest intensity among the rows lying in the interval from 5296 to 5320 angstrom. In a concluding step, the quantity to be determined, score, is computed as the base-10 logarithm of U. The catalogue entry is 1.01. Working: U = 10.24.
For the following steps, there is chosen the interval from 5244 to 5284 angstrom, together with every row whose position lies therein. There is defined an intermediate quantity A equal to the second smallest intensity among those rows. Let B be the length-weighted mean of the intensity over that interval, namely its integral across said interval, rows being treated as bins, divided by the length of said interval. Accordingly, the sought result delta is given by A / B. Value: 0.90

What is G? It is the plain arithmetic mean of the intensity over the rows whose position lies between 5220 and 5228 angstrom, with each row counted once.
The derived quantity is 9.2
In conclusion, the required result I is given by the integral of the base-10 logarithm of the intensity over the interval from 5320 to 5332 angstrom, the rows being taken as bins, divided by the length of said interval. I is 0.956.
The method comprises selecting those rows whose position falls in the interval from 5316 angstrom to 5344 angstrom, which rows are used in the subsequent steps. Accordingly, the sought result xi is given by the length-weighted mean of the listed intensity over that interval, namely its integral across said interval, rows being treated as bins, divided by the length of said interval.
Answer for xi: 9.35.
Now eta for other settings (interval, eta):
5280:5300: 5290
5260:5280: 5278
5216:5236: 5222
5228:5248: 5242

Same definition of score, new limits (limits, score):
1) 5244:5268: 0.99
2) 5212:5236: 0.98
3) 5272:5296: 1.00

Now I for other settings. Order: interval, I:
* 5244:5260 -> 0.985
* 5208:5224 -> 0.976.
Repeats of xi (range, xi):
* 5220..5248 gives 9.46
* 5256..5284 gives 9.06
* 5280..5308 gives 9.66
